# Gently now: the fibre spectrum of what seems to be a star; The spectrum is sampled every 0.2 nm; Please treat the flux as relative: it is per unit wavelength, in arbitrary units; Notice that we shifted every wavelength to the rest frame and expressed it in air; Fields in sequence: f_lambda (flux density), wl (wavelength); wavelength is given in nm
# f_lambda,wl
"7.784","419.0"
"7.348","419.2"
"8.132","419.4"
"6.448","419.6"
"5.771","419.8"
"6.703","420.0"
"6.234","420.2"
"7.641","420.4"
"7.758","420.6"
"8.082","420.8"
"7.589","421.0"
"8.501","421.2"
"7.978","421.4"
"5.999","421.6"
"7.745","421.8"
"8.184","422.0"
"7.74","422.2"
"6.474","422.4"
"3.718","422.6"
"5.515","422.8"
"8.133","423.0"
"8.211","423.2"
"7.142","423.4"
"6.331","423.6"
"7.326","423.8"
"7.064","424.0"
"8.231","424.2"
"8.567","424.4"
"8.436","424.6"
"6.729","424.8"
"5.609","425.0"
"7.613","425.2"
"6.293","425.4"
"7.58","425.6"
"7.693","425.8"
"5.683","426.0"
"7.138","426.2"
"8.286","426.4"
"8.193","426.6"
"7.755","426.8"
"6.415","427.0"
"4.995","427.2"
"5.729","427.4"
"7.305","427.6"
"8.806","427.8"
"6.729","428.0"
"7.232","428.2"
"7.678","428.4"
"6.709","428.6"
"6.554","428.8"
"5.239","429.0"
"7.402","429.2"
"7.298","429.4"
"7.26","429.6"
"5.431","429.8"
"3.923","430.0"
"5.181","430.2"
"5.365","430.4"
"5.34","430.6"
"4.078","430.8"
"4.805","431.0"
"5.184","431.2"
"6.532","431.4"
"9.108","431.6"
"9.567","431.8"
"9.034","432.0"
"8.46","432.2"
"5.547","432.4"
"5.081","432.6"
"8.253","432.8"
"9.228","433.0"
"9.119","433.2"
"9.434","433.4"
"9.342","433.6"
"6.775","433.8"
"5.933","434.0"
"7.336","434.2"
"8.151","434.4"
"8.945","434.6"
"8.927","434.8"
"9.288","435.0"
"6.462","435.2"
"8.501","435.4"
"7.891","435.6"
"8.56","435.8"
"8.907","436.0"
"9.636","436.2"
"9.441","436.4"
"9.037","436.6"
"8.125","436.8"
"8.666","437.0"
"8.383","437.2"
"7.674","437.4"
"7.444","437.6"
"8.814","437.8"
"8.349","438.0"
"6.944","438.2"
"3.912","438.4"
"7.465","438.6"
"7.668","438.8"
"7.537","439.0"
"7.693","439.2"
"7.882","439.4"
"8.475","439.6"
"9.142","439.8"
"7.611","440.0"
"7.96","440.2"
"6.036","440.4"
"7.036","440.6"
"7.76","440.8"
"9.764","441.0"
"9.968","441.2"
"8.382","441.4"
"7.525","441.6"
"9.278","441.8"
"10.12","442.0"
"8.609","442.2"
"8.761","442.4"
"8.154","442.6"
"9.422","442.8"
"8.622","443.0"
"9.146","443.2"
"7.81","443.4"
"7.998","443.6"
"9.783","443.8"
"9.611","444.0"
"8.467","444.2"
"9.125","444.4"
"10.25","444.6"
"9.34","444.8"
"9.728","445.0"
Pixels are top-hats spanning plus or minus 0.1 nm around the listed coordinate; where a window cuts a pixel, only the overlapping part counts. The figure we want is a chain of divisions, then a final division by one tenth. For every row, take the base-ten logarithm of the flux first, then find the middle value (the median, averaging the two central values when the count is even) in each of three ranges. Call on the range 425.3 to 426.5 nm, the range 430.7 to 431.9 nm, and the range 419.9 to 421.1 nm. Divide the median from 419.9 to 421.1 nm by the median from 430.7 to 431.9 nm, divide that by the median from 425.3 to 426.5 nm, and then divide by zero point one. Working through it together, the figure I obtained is 13.3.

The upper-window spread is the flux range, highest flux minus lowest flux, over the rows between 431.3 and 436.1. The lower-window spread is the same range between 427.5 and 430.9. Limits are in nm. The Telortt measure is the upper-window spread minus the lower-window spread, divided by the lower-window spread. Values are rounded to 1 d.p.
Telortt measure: -0.1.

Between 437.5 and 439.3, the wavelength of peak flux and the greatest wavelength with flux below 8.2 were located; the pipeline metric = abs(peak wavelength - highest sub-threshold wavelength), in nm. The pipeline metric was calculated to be 1.40 nm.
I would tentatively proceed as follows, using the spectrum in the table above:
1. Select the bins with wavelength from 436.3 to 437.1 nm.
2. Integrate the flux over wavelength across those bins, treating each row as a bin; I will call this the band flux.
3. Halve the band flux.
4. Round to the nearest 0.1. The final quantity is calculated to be 3.5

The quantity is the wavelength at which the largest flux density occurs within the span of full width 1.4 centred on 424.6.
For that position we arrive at 424.4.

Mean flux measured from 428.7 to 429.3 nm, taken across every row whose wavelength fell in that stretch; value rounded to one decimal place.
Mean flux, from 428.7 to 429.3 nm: 6.4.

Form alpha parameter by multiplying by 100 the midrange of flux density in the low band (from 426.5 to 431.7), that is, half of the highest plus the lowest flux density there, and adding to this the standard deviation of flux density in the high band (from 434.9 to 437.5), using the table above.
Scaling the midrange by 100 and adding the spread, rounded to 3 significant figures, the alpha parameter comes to 652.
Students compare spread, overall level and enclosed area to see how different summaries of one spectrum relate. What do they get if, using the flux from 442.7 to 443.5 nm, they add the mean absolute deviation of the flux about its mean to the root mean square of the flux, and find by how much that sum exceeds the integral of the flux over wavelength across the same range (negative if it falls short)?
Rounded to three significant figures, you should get 2.31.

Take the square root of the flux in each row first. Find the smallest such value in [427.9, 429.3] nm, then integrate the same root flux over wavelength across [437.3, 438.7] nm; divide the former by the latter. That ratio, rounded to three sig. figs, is 0.612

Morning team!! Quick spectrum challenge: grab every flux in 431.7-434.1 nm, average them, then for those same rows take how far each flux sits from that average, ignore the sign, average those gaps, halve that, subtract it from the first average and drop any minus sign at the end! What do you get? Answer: 7.3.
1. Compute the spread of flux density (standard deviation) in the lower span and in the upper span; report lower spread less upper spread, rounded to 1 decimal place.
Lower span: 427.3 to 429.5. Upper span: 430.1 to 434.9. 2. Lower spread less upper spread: -0.9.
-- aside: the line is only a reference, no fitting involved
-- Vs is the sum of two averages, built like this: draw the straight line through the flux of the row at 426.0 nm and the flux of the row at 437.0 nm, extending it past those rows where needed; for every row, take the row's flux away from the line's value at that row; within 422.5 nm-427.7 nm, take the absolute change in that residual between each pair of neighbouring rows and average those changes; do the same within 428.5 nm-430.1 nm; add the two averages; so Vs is 2.13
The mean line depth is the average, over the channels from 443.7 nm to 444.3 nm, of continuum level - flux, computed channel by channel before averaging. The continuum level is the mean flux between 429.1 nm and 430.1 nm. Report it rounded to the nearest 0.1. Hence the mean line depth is -3.0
